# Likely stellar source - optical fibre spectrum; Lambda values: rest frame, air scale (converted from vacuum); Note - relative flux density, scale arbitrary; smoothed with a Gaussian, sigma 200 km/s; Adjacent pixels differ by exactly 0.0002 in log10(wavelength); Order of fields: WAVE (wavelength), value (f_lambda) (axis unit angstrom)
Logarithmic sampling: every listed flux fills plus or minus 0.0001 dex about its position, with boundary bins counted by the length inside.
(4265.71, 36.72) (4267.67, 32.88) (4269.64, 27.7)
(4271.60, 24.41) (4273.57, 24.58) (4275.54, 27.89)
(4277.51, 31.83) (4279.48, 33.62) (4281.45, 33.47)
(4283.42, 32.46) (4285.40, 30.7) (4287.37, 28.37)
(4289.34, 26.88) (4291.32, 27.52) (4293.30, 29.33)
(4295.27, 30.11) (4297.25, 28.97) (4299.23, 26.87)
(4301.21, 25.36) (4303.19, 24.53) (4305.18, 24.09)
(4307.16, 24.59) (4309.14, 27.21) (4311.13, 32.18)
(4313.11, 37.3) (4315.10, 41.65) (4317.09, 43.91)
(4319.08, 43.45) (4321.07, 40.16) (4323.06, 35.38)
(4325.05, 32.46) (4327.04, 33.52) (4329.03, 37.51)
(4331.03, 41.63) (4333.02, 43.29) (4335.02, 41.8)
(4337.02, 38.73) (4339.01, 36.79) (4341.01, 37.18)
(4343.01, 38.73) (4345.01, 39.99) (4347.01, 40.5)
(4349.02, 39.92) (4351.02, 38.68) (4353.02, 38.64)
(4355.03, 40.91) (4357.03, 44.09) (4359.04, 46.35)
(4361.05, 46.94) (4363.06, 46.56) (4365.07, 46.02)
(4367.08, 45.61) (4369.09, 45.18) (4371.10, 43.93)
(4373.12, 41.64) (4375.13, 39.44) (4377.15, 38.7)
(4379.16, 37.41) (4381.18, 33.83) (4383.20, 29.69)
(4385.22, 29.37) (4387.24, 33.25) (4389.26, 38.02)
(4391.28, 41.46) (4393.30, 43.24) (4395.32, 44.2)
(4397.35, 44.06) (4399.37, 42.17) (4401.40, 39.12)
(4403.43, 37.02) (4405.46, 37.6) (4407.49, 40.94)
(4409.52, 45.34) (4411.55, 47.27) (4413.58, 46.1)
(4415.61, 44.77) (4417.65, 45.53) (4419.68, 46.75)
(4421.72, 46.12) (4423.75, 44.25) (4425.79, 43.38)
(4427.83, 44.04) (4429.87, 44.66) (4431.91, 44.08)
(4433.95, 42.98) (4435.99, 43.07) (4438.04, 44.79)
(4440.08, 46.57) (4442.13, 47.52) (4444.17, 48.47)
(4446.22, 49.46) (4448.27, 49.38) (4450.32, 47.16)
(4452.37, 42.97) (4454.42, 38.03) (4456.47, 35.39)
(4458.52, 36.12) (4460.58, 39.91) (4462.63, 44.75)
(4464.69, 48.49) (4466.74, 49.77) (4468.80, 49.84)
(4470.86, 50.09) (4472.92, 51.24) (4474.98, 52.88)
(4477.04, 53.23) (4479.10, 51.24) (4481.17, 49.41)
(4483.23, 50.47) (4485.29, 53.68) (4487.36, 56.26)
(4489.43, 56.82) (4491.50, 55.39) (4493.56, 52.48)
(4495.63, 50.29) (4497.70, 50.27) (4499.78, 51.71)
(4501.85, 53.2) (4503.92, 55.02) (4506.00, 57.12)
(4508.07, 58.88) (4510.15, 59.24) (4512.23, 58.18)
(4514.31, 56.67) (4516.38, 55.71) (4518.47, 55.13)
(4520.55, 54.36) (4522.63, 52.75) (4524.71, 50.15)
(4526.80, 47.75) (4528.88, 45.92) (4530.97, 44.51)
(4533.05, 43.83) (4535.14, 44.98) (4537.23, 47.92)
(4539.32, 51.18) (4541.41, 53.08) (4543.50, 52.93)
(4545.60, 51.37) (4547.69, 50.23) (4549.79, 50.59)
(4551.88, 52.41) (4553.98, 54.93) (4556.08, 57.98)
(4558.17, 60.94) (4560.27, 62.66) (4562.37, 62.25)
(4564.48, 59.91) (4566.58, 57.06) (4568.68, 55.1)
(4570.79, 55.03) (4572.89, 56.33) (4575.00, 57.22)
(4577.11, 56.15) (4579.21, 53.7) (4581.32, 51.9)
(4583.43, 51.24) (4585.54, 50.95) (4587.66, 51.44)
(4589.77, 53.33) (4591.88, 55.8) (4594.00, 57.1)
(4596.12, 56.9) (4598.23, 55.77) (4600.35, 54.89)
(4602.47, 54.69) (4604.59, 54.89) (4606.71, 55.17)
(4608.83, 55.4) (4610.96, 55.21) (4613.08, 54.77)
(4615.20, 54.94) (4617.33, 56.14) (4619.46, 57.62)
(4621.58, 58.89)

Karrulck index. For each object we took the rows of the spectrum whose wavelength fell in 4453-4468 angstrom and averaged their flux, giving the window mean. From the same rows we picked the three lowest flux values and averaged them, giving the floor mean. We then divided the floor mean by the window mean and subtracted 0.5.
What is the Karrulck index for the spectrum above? 0.37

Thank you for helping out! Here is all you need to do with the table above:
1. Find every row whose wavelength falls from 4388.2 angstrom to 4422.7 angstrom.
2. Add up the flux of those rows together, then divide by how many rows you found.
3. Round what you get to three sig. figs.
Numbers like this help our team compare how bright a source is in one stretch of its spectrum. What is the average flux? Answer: 42.9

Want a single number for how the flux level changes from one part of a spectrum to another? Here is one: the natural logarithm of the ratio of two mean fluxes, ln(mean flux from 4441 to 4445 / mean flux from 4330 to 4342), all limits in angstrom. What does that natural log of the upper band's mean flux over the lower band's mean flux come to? 0.18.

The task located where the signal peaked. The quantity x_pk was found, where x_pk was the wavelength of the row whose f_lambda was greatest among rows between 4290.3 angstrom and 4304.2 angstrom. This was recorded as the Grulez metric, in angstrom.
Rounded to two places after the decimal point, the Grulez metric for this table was 4295.27 angstrom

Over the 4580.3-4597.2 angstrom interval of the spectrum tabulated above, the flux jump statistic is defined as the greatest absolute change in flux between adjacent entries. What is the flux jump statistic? 2.5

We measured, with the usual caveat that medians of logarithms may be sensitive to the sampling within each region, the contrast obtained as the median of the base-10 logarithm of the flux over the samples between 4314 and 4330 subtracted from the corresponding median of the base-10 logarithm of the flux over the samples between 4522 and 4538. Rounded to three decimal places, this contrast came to 0.082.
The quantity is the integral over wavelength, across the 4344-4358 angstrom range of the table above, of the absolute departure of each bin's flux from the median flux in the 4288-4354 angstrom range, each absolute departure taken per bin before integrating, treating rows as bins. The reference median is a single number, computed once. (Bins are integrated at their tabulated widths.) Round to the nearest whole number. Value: 45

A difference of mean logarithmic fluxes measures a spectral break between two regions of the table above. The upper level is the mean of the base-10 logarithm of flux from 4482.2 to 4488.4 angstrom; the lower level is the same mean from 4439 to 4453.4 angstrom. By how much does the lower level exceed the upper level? -0.053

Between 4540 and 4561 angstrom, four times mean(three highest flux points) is 242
